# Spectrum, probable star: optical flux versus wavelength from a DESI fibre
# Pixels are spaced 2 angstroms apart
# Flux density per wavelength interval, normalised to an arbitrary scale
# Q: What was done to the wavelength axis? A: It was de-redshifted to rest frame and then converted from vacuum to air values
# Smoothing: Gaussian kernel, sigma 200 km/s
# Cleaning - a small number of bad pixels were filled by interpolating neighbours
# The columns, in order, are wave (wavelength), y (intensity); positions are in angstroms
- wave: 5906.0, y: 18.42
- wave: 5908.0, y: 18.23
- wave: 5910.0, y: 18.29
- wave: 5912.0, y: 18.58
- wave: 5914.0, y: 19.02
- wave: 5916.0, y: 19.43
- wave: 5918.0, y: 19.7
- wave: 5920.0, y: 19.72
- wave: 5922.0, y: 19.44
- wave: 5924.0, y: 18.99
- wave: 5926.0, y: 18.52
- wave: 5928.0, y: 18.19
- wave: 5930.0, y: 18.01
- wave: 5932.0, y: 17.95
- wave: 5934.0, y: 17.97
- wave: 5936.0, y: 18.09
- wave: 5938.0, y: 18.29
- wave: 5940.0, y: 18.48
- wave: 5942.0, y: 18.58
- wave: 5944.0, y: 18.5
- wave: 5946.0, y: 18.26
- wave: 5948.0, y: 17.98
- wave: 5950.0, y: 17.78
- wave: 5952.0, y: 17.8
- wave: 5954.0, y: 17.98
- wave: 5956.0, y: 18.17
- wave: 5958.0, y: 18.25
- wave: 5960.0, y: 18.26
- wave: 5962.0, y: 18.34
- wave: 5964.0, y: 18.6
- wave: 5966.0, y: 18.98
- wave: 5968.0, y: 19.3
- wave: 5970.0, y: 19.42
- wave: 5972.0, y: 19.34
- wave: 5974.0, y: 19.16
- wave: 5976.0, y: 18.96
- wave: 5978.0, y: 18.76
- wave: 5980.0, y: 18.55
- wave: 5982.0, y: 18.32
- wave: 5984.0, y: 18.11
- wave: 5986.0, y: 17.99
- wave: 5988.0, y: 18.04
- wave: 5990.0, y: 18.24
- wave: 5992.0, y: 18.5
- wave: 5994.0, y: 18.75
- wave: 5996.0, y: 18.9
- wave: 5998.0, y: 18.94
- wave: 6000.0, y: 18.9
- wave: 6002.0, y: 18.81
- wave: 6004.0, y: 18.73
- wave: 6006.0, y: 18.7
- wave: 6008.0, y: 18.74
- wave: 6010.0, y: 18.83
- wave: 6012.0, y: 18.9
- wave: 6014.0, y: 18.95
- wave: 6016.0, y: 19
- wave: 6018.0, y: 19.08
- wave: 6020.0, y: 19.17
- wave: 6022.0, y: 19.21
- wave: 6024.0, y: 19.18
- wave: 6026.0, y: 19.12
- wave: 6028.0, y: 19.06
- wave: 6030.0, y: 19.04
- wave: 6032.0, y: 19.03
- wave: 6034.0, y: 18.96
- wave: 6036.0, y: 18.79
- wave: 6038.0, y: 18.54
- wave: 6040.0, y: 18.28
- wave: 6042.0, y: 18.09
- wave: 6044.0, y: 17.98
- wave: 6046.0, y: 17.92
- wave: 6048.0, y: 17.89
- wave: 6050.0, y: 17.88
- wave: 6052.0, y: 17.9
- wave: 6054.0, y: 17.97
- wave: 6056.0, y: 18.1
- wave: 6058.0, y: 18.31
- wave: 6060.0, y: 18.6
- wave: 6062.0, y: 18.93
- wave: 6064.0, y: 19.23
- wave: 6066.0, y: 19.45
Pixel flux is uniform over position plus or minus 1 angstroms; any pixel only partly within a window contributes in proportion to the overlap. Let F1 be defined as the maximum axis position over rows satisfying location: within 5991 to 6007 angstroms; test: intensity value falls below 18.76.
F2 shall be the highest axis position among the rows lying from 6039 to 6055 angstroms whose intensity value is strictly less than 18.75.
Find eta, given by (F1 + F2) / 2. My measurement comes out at 6030 angstroms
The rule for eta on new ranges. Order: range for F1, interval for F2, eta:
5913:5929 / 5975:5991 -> 5959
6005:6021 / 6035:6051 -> 6029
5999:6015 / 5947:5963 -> 5985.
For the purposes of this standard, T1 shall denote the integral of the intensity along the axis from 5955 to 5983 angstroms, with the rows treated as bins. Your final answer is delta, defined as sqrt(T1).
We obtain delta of 22.9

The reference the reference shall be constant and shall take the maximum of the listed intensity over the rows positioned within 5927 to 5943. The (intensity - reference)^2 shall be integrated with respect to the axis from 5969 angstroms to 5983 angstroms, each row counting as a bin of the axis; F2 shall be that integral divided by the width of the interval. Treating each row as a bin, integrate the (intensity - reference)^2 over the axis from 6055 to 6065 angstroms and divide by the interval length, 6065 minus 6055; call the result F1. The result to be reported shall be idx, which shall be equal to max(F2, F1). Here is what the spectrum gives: 0.27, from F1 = 0.17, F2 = 0.27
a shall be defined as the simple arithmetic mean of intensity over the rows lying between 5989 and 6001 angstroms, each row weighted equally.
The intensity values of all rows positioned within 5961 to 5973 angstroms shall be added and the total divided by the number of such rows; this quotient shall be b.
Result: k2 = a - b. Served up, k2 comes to -0.29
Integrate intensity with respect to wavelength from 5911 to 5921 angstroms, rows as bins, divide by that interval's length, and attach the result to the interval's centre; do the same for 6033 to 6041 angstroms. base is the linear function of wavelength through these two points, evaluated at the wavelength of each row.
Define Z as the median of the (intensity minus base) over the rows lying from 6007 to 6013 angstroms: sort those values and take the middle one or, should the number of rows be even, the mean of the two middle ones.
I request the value 0.04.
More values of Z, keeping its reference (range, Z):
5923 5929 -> -0.72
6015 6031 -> 0.39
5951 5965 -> -0.82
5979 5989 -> -0.82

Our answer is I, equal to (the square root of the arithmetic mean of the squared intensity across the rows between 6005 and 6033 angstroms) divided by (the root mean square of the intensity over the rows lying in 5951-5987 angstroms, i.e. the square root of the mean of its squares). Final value 1.02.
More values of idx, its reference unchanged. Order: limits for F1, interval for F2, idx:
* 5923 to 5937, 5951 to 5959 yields 0.31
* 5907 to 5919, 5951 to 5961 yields 0.40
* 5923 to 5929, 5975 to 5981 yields 0.11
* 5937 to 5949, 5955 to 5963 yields 0.11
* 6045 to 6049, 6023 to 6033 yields 0.46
